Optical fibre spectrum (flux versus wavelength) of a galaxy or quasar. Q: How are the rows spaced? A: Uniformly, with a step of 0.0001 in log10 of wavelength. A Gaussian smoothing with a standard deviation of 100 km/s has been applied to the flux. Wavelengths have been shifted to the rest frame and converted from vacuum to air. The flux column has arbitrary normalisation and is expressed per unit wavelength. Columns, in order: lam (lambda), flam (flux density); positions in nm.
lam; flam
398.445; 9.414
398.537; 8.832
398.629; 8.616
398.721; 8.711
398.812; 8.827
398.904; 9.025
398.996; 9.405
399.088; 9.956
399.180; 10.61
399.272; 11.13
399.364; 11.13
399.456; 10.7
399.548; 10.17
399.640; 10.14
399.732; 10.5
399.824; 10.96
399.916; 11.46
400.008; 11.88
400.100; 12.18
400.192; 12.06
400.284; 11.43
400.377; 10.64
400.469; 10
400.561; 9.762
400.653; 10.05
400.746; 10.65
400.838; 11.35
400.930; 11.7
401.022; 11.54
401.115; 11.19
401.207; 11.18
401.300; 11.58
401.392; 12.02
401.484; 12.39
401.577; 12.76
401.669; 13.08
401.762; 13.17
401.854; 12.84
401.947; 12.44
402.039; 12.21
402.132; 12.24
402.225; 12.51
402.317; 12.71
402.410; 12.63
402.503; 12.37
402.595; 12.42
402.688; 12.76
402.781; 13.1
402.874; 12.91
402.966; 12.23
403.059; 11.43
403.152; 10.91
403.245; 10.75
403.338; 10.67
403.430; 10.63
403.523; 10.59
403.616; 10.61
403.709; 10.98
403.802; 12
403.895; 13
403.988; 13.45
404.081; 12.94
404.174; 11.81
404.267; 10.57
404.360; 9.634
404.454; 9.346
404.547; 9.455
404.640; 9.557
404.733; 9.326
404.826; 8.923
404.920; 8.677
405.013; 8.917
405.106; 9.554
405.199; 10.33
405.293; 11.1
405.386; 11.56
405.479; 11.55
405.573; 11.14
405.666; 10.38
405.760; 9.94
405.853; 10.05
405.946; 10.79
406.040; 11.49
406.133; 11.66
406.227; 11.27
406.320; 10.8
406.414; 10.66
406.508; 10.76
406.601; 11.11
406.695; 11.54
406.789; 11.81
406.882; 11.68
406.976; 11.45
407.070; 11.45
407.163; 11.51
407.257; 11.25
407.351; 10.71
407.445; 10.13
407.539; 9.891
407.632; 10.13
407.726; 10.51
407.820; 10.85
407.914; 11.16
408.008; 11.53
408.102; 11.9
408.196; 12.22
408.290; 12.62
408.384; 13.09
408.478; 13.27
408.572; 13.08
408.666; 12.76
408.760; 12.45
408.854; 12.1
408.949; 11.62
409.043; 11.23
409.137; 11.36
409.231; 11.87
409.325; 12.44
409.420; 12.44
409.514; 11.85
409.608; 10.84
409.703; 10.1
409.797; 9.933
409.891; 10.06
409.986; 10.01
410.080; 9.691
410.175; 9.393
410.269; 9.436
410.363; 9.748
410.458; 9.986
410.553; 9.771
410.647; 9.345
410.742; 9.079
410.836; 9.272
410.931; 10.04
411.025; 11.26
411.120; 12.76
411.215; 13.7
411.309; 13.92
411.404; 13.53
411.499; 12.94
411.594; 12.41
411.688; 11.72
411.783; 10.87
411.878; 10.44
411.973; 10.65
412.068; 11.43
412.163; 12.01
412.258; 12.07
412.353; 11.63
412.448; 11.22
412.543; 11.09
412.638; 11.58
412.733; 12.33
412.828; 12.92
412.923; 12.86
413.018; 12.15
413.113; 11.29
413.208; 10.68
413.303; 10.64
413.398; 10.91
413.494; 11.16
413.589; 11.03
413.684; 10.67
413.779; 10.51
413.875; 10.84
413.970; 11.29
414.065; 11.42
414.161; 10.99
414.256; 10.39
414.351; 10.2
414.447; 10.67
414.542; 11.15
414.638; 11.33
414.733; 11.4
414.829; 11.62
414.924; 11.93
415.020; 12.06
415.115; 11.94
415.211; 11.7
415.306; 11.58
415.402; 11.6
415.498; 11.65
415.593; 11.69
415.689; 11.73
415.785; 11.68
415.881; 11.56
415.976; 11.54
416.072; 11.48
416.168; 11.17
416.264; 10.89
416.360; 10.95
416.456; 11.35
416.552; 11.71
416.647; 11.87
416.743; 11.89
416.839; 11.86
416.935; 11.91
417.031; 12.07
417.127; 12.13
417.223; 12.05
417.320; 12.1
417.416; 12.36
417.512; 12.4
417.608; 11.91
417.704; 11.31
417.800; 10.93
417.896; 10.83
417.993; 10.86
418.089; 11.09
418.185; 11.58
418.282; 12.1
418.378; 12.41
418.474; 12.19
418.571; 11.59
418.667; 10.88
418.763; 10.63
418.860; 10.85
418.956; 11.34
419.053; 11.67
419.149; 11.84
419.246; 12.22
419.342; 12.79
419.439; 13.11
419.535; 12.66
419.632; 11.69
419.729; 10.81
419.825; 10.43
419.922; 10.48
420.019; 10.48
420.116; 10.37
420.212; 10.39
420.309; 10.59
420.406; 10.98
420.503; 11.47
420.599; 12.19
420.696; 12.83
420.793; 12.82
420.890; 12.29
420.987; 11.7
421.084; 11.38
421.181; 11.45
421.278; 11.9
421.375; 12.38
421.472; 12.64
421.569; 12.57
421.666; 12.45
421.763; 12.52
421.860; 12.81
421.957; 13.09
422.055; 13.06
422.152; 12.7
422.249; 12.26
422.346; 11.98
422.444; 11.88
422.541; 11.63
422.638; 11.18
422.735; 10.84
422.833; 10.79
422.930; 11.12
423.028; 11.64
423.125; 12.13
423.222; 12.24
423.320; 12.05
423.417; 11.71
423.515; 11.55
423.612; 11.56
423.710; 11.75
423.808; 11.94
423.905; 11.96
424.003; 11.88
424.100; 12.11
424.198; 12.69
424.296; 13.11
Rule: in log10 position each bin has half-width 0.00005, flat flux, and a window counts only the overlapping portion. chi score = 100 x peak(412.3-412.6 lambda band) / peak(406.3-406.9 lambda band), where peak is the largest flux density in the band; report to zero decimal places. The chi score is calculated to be 98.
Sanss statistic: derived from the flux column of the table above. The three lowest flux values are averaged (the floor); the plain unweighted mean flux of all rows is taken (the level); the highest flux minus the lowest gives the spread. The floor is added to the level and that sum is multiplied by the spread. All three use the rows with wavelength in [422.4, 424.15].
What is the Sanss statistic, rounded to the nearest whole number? 33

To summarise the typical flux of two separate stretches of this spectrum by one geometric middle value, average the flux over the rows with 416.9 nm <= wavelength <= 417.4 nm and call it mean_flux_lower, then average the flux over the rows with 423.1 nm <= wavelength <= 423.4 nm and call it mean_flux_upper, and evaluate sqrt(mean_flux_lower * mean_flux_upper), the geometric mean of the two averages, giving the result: 12.1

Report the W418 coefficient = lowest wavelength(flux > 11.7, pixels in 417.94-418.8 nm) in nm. 418.282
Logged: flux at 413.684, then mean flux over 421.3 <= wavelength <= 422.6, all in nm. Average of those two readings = 11.6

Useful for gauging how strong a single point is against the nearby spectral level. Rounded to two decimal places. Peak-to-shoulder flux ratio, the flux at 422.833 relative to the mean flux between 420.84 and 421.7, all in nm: 0.89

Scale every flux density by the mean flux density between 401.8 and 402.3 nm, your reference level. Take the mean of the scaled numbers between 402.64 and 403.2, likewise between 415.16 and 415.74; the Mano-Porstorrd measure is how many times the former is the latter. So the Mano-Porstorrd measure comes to 1.048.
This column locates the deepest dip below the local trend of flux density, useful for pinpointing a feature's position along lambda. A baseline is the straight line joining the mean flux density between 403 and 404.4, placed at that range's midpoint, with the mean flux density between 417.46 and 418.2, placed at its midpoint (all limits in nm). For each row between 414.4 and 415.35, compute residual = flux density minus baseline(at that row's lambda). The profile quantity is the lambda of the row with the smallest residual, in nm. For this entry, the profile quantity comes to 414.447 nm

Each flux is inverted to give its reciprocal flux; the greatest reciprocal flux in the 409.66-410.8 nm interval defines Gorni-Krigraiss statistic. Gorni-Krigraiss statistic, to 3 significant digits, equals 0.110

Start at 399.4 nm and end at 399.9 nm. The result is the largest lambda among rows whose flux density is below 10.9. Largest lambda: 399.732 nm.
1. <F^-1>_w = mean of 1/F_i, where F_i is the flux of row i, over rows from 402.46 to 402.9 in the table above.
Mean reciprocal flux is 0.079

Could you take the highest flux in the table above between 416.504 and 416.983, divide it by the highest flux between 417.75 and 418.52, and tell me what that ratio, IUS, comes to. 0.96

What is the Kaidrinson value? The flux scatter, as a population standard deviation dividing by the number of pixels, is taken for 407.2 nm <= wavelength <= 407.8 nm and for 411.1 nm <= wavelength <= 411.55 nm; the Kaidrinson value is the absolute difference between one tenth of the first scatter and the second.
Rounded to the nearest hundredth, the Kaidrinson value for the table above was 0.40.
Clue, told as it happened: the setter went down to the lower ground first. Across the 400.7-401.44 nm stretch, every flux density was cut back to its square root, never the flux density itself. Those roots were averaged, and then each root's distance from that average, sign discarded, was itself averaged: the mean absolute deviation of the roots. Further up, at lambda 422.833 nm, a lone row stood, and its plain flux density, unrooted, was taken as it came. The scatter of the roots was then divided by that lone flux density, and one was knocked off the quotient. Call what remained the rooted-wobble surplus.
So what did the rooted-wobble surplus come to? -0.996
